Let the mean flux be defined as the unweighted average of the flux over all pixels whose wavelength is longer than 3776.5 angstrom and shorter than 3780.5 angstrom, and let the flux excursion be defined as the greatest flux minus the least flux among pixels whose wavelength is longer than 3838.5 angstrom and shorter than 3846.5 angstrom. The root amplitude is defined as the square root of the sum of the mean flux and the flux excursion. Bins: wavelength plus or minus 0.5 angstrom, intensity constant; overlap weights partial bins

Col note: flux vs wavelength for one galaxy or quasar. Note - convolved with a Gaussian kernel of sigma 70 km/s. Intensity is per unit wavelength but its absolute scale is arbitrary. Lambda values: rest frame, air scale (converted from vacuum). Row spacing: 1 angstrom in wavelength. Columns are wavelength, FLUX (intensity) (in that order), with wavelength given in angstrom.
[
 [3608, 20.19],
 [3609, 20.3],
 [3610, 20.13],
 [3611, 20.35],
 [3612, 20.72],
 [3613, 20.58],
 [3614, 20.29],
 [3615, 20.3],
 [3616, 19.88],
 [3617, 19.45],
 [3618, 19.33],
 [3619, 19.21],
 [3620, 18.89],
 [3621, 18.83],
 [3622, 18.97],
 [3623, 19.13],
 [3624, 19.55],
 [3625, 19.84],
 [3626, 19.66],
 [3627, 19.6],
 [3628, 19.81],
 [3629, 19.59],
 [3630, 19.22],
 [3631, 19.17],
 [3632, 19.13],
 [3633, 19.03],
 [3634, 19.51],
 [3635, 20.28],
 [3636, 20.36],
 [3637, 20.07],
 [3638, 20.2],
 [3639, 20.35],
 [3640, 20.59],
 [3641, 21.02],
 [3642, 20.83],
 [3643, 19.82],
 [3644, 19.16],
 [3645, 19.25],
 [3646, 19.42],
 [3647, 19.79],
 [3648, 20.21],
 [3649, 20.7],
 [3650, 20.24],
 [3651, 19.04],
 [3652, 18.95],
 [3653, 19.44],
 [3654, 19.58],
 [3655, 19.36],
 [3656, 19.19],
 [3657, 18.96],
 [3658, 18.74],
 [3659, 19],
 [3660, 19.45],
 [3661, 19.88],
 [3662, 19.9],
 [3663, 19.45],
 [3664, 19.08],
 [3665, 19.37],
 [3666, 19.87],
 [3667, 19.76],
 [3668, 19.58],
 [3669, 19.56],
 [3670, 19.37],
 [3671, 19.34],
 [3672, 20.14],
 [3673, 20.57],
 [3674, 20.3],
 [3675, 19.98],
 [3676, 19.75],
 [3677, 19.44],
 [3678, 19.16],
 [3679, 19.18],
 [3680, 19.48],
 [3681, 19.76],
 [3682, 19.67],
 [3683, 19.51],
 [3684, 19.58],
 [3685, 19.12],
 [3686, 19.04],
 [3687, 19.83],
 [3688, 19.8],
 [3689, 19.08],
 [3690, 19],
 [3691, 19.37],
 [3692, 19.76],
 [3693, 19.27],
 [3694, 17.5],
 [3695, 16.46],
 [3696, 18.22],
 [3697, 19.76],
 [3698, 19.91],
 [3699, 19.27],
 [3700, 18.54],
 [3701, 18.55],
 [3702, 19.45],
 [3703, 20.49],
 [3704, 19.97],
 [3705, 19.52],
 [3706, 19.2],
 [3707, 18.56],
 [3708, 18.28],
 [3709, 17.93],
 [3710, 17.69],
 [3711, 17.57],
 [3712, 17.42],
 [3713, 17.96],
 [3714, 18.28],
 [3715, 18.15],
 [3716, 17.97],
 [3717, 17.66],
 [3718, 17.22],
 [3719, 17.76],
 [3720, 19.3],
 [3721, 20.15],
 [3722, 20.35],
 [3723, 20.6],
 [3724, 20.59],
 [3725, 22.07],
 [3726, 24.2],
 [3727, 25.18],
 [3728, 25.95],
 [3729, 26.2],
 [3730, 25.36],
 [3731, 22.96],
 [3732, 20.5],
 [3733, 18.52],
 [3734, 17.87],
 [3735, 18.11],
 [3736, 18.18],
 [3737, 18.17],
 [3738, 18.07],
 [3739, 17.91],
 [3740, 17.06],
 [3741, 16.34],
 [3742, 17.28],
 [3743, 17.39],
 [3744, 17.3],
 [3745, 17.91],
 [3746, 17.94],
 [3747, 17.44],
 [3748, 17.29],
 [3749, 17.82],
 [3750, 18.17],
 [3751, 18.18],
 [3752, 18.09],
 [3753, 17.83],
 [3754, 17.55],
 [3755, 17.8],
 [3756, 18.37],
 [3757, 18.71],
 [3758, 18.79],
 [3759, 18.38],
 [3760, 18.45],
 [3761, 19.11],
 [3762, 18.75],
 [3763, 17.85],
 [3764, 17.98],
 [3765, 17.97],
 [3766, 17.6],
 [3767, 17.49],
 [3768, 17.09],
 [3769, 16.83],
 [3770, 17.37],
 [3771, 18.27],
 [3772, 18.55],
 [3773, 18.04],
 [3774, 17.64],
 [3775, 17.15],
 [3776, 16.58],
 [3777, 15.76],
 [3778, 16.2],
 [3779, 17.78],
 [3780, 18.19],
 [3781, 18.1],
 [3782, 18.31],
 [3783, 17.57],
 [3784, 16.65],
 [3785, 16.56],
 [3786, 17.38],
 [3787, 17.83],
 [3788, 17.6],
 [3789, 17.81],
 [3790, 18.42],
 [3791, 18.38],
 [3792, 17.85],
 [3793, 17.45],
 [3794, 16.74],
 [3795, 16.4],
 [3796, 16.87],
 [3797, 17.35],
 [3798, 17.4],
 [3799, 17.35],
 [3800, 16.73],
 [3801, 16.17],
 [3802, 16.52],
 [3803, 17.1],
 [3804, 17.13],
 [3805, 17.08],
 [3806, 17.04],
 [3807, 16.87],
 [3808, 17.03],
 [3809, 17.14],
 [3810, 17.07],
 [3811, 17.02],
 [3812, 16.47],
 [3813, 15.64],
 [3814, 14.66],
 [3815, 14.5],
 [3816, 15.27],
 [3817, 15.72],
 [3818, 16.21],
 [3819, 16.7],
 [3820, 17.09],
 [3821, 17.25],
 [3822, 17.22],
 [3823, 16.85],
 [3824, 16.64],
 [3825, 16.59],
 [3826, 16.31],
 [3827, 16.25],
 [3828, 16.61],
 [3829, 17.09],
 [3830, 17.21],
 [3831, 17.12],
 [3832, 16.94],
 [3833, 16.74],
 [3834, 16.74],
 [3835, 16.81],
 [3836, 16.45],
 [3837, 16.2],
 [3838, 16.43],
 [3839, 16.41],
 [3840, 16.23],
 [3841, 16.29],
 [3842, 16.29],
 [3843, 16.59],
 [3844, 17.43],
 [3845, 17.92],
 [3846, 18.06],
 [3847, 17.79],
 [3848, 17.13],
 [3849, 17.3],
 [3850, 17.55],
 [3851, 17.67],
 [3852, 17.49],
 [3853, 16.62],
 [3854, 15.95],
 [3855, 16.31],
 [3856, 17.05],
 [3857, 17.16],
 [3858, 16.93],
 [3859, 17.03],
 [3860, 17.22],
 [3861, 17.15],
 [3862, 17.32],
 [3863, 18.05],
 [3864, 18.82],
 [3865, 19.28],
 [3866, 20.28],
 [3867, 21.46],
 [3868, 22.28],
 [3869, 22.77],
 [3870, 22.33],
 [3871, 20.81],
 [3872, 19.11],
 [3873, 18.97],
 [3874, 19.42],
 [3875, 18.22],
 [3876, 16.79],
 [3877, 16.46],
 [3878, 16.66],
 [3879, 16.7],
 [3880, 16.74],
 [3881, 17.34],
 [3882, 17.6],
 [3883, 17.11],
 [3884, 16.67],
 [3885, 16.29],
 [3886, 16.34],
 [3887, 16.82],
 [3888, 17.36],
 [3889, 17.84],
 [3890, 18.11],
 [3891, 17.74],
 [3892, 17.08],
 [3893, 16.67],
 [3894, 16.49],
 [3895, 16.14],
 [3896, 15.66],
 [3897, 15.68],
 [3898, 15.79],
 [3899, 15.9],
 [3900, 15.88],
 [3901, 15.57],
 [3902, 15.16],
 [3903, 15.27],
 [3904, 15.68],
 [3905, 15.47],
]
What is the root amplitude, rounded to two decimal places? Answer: 4.34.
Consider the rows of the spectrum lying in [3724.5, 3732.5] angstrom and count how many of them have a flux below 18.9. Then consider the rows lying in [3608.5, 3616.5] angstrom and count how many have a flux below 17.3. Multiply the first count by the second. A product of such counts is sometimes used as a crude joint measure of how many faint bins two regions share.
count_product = 0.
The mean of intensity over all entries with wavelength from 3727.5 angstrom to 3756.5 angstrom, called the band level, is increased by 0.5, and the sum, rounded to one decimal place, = 19.4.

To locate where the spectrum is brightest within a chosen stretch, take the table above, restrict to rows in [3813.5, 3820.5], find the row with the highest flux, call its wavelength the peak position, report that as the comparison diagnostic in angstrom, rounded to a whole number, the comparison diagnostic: 3820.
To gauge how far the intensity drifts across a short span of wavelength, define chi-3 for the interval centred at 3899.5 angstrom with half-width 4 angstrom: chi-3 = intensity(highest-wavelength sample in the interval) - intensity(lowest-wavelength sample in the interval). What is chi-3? -0.4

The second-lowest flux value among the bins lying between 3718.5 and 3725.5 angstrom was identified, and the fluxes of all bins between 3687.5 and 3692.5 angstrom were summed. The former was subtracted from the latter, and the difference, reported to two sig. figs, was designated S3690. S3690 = 78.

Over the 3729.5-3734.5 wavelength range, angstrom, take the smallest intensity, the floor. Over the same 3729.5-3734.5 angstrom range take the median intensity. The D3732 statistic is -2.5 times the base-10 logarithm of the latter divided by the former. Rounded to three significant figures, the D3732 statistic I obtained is -0.149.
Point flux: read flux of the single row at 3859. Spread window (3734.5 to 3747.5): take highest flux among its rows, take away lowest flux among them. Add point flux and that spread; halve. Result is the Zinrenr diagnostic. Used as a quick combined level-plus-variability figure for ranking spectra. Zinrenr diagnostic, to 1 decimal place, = 9.4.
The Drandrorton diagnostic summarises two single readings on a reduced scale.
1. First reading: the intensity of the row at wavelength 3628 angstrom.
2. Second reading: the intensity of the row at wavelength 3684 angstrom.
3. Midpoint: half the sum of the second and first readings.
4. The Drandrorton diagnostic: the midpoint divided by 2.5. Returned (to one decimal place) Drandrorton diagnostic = 7.9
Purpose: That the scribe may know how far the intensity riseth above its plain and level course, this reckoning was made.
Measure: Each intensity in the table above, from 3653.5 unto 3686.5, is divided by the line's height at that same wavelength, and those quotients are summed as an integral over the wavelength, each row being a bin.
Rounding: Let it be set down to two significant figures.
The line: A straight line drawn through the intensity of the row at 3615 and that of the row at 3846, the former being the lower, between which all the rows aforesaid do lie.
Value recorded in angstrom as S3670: 33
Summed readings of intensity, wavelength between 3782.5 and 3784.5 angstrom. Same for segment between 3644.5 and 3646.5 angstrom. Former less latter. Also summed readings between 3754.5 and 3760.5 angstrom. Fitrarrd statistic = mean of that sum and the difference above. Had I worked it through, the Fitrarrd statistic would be 53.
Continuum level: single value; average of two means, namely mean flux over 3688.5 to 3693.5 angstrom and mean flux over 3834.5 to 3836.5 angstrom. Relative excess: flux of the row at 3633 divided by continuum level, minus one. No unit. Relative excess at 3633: 0.06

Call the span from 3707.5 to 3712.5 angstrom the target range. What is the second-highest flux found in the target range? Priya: 17.93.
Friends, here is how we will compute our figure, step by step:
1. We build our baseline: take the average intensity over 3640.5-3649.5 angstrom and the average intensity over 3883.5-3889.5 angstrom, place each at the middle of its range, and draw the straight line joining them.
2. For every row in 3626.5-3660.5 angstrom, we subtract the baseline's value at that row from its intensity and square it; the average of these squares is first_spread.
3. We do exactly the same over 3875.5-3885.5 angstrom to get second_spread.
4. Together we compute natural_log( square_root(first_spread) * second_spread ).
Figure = -2.2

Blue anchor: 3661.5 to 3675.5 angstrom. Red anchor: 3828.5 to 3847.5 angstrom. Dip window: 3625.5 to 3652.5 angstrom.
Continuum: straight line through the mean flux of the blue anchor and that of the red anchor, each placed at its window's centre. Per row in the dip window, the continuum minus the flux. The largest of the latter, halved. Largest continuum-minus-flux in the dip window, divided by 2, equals 0.65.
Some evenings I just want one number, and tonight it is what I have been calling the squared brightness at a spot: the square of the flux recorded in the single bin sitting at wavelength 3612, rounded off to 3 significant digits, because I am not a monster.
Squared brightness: 429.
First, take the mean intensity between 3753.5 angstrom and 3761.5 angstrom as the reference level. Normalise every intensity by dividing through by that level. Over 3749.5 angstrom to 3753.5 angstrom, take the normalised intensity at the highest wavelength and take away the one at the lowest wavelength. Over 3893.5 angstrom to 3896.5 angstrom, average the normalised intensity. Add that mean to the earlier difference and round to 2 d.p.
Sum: 0.86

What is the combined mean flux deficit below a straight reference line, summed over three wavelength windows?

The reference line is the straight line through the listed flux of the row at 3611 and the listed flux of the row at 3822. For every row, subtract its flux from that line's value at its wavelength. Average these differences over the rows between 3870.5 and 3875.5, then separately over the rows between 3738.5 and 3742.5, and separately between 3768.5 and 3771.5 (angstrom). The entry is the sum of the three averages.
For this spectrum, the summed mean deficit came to -1.1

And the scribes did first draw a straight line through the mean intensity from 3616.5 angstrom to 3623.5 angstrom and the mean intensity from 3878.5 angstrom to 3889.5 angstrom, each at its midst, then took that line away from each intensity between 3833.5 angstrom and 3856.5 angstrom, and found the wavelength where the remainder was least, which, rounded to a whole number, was 3854 angstrom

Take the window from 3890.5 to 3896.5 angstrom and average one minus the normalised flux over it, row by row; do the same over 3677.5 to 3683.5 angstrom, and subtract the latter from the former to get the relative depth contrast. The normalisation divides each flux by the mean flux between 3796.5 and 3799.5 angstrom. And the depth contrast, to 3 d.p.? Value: 0.163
